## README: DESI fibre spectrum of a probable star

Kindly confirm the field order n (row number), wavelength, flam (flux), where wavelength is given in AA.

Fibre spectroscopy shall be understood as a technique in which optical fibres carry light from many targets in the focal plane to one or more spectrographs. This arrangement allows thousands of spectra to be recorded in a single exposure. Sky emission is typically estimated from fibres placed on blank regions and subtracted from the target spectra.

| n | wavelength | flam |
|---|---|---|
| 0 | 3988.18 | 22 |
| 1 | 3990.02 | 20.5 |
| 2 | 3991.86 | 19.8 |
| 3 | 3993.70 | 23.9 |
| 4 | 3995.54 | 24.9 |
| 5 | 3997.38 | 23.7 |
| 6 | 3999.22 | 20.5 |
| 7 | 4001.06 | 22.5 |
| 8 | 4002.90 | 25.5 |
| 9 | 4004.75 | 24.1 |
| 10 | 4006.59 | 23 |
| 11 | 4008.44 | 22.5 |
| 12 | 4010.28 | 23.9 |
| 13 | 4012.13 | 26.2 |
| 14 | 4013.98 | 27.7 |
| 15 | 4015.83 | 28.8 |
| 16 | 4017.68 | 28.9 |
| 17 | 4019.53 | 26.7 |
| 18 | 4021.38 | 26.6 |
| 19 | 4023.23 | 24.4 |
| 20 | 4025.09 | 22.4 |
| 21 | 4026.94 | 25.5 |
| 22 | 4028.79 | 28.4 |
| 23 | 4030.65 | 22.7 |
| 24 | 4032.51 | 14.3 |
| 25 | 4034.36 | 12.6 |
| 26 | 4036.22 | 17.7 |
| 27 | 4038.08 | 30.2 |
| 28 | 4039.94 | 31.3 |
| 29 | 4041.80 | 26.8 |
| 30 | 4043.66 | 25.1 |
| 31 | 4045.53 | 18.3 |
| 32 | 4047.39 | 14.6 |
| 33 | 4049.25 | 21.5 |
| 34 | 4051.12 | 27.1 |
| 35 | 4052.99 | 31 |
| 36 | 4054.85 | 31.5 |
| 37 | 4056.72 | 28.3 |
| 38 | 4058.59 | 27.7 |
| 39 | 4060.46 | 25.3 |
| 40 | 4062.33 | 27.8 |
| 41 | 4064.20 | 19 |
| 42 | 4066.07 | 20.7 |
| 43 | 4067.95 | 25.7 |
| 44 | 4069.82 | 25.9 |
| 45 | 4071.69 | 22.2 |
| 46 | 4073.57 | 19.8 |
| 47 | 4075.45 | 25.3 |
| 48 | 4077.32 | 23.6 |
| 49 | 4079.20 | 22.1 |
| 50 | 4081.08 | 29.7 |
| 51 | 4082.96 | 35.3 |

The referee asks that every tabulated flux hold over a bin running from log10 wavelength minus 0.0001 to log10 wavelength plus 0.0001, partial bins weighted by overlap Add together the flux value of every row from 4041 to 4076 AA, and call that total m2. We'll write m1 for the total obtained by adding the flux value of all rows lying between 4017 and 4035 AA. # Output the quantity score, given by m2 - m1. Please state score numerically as 231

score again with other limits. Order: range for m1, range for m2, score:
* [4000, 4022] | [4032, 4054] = -36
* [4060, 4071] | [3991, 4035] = 425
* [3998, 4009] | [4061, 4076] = 48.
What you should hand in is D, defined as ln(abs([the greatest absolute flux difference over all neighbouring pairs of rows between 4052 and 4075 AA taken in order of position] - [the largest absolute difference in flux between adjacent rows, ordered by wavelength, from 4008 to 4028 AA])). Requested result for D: 1.74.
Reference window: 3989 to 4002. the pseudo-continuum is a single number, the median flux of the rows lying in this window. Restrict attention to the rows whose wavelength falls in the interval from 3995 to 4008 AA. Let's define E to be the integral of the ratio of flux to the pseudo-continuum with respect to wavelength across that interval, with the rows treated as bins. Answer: 13.5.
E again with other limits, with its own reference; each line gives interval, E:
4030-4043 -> 12.9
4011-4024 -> 15.6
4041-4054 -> 13.6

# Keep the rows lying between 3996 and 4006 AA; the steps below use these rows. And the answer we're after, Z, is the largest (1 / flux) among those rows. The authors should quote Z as 0.049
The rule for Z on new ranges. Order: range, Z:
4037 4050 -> 0.068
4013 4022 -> 0.038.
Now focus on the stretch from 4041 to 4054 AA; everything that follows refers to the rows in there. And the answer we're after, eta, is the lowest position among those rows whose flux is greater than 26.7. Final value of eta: 4041.80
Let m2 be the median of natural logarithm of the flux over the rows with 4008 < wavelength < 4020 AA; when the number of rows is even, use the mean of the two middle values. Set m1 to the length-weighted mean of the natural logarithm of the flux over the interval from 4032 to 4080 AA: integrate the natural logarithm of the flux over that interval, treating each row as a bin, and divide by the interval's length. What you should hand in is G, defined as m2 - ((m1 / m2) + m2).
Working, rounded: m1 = 3.14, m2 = 3.28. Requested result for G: -0.96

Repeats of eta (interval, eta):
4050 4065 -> 4051.12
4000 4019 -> 4013.98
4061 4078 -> 4062.33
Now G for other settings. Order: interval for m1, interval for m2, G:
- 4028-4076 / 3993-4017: -0.99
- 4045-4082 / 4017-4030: -0.97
